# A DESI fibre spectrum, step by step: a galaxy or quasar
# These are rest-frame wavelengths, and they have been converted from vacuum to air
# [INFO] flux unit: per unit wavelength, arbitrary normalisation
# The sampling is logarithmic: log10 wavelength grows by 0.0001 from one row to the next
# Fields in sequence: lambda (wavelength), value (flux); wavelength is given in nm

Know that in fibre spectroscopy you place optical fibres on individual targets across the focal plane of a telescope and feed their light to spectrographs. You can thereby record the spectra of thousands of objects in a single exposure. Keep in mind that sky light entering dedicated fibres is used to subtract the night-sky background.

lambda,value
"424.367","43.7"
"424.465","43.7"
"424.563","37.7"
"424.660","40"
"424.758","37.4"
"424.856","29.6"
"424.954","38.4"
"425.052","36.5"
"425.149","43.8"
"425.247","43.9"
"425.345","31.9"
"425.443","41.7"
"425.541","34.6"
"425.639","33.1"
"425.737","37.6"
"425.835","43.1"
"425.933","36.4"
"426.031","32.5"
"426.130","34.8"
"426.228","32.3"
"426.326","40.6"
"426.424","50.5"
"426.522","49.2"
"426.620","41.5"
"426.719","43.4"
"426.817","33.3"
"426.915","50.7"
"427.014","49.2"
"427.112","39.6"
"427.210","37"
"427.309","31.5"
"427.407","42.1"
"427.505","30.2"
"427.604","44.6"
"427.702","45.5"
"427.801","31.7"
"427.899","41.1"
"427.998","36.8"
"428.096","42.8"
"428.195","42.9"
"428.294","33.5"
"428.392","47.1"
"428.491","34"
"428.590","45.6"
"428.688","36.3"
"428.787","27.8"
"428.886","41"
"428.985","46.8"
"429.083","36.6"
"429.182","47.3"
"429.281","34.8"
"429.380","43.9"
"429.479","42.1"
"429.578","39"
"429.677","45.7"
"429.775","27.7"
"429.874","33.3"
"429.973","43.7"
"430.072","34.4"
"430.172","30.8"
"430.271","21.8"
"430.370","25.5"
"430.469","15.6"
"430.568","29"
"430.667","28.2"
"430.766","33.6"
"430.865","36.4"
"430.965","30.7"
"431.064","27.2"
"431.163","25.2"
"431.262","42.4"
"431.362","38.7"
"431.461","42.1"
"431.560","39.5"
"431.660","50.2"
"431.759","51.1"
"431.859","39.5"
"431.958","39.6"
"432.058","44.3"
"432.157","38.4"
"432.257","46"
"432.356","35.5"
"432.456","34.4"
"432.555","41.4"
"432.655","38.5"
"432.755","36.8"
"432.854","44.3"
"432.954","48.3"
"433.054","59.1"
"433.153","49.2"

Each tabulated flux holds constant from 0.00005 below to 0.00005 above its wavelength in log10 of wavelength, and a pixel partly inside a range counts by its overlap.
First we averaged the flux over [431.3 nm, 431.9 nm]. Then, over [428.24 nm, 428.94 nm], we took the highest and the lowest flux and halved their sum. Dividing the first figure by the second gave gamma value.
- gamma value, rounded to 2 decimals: 1.16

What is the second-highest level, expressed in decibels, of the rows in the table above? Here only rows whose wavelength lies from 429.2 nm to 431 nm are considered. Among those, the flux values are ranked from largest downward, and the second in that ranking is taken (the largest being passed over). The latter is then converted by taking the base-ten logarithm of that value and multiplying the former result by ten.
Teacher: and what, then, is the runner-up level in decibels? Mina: 16.4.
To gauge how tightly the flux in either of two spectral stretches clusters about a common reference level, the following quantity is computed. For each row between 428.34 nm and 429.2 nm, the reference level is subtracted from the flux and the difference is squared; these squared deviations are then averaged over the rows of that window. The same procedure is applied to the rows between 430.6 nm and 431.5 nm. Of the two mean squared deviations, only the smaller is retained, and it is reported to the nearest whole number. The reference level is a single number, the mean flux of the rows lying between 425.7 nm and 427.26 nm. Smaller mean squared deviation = 44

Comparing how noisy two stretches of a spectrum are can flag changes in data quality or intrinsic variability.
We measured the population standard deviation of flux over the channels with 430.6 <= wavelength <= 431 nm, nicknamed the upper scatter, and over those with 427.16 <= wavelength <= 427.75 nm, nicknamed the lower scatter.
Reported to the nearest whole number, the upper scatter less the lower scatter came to -3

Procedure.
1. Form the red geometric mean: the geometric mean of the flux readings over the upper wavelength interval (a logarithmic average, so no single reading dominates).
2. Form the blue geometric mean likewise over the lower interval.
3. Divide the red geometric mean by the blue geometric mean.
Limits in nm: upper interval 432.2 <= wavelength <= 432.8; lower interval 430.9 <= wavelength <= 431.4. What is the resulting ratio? 1.20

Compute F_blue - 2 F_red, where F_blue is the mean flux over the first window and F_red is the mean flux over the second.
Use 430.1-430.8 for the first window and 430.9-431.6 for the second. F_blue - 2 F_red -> -44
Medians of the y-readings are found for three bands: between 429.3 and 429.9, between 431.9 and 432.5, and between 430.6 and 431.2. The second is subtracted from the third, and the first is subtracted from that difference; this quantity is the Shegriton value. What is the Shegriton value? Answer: -50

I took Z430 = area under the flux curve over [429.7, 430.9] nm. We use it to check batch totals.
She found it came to 36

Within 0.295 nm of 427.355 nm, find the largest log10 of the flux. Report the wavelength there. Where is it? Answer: 427.604 nm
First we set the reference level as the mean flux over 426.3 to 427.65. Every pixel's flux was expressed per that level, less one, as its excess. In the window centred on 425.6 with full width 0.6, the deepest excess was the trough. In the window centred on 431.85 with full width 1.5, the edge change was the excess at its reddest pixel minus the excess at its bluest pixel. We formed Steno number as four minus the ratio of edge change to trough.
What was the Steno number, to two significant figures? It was 5.7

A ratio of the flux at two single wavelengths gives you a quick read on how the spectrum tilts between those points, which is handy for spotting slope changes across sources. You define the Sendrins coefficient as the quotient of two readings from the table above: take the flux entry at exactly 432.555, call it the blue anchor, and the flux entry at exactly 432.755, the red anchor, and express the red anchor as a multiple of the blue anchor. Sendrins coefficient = 0.89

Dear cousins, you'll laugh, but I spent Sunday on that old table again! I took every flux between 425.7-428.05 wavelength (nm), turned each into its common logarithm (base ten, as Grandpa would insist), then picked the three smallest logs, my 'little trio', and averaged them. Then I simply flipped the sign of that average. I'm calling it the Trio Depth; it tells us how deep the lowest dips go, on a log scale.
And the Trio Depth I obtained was -1.49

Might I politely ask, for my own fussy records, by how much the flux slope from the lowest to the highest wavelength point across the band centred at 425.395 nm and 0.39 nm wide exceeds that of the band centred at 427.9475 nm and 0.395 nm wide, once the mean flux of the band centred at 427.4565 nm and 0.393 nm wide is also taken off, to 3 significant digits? -106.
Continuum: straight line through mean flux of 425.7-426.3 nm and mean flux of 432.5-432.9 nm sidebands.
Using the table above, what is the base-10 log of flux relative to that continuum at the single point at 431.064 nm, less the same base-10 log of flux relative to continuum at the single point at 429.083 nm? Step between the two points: -0.14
